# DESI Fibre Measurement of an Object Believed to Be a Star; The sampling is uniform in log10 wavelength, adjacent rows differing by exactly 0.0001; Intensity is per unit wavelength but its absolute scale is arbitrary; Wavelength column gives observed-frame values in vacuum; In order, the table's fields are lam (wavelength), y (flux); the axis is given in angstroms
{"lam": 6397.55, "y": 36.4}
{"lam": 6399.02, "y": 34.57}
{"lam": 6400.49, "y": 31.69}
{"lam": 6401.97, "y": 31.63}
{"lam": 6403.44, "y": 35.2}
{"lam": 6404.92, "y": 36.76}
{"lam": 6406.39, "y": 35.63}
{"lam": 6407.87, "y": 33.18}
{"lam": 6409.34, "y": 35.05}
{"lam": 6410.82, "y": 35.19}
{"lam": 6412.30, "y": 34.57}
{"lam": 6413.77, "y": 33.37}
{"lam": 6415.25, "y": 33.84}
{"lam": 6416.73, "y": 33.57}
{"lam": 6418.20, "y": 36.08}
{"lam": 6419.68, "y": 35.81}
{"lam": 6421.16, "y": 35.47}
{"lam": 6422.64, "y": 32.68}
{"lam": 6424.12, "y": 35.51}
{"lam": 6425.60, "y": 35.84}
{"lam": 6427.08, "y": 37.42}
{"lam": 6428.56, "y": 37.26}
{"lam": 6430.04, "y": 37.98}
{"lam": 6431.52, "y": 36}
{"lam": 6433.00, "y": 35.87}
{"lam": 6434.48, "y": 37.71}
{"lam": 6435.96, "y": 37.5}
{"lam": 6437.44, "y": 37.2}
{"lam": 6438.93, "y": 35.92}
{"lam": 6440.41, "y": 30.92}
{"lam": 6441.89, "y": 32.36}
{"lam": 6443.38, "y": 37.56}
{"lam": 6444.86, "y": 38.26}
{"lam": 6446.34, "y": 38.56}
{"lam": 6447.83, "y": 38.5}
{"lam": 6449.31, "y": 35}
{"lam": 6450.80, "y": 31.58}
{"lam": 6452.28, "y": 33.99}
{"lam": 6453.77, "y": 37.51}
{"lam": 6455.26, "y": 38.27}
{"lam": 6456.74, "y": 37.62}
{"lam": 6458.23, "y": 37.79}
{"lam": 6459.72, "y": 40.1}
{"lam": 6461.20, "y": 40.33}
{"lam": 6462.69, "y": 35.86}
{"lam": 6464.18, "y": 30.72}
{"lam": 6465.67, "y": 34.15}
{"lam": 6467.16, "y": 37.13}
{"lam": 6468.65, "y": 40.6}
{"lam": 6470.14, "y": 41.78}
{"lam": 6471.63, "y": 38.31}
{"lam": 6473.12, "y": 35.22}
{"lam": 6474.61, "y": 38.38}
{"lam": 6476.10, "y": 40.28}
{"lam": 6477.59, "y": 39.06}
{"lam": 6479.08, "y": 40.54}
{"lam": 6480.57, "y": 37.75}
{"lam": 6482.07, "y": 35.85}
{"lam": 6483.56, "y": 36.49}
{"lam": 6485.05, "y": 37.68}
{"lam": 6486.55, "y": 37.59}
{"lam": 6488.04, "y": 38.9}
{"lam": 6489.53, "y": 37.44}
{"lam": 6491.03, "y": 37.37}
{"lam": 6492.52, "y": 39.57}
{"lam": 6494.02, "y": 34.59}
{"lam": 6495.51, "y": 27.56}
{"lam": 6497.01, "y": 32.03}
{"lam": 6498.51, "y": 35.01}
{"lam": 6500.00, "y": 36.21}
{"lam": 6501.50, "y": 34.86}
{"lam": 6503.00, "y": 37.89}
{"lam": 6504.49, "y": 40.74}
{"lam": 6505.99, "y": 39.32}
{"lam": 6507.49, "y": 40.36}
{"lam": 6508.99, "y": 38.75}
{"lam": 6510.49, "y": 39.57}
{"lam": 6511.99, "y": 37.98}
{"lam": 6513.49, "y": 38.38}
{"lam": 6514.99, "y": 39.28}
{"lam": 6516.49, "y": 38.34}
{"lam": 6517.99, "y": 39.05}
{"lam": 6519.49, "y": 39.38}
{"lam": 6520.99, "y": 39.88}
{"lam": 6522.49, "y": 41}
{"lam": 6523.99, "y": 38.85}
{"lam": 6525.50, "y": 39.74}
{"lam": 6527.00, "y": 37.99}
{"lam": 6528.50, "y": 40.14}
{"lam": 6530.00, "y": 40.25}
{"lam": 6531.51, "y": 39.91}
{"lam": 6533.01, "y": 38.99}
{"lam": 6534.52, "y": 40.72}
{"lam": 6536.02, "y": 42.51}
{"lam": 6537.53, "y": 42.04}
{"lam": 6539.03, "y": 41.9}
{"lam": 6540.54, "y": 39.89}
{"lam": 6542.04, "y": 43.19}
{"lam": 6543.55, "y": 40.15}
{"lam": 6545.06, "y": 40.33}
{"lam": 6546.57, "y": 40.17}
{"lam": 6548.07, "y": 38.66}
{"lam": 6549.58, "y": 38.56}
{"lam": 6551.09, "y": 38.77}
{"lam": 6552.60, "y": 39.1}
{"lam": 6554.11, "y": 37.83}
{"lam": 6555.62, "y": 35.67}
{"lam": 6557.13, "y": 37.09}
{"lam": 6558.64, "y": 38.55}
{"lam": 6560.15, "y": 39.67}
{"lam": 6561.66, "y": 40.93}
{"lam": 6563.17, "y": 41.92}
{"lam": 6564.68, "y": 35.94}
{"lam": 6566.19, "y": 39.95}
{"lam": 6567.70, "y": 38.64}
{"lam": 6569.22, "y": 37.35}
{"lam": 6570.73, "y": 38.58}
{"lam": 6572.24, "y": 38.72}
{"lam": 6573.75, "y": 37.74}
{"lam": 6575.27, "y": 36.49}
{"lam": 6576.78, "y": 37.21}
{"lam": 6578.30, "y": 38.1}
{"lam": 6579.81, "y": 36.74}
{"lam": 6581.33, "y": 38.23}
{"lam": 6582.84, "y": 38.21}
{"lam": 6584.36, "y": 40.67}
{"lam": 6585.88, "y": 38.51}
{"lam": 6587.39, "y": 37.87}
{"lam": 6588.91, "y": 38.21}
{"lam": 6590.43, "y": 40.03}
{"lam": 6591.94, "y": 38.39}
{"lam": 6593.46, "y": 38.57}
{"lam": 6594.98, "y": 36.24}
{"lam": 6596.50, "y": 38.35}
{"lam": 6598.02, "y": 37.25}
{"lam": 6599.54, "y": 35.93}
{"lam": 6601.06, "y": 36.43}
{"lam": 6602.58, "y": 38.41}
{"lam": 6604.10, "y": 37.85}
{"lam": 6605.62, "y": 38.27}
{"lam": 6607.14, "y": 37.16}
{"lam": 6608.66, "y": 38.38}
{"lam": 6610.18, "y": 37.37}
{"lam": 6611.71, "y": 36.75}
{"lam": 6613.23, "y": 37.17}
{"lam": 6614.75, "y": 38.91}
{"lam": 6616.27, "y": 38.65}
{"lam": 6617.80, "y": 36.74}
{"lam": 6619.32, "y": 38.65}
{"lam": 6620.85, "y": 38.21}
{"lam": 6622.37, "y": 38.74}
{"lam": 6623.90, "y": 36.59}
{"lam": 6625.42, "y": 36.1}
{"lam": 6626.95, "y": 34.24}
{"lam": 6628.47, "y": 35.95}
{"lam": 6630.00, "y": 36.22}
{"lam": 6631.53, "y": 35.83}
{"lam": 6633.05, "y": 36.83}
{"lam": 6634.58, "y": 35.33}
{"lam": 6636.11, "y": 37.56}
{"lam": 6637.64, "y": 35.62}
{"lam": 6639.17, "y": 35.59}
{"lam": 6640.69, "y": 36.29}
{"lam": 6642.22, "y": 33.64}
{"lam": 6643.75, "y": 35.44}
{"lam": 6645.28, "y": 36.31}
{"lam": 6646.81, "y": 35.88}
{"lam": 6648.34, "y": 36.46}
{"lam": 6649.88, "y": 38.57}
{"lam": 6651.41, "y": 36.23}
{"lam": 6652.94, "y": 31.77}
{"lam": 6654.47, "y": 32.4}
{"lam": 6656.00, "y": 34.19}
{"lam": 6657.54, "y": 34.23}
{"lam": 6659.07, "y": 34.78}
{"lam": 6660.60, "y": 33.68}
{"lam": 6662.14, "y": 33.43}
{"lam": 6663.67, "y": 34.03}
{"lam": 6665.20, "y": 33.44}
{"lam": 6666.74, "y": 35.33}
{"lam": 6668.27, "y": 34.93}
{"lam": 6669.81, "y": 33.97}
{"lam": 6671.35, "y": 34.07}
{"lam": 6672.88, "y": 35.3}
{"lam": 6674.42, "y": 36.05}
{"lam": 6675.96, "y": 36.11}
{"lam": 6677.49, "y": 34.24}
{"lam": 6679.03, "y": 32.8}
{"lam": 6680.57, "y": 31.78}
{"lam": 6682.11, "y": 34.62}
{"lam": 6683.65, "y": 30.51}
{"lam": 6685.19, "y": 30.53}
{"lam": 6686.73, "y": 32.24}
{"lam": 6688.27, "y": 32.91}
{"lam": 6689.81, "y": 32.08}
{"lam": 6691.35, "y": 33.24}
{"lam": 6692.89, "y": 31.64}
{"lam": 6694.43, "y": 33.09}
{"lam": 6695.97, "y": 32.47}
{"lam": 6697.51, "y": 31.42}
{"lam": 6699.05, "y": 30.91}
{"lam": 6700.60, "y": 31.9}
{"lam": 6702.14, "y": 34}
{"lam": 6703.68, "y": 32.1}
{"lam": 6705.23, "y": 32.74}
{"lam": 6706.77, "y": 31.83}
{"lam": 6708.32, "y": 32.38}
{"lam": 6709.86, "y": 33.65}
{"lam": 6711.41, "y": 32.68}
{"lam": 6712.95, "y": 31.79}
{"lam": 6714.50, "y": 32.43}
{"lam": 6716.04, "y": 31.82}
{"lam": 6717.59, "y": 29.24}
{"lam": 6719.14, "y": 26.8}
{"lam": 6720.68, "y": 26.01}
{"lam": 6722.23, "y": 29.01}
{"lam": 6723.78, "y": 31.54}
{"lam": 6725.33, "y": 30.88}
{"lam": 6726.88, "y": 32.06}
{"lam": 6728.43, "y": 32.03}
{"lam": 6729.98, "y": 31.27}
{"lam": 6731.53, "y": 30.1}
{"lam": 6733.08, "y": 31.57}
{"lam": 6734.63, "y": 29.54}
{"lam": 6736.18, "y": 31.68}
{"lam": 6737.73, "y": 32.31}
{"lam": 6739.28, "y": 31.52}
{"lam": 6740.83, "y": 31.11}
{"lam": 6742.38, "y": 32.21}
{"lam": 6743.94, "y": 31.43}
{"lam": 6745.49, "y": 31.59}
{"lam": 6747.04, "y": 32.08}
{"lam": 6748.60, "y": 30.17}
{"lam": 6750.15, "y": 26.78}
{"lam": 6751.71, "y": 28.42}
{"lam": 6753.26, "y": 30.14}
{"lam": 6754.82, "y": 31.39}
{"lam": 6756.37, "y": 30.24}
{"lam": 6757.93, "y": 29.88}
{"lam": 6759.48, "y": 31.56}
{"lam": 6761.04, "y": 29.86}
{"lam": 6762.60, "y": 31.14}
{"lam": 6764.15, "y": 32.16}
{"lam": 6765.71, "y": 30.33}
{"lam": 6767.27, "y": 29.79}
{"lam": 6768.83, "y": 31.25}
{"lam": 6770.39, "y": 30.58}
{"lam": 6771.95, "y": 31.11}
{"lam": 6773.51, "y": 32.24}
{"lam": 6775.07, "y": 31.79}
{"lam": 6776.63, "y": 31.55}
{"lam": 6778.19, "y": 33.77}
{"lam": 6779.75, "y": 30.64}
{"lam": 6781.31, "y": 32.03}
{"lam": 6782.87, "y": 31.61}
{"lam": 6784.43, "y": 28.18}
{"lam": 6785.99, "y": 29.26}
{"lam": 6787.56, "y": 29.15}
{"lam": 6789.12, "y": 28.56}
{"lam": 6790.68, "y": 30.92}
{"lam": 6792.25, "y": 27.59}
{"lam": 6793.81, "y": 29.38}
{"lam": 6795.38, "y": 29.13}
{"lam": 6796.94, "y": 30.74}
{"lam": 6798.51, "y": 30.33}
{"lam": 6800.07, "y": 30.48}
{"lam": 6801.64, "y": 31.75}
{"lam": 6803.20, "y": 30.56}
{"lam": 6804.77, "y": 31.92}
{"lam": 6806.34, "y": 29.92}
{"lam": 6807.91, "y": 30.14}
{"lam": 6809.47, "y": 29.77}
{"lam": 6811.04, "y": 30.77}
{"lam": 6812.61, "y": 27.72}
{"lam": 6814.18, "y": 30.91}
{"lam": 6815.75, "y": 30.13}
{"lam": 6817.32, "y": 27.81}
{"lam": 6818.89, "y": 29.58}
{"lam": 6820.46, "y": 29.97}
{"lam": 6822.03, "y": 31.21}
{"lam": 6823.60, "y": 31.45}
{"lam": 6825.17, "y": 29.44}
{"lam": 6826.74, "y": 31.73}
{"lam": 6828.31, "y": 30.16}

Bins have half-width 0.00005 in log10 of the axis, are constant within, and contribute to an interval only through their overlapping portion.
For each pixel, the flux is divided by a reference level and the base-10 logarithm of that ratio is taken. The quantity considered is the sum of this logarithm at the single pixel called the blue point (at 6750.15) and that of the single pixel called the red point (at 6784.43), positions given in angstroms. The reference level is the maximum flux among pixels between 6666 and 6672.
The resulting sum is -0.22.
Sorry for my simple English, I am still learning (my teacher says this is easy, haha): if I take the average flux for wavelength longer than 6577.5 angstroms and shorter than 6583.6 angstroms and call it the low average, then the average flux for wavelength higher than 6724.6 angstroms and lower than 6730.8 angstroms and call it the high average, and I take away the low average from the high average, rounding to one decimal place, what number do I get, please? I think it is -6.3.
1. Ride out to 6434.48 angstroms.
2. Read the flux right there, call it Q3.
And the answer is 37.71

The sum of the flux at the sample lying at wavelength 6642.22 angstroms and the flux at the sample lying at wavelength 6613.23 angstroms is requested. 70.8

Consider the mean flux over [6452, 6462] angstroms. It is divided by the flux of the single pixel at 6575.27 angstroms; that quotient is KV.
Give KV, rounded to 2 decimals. 1.04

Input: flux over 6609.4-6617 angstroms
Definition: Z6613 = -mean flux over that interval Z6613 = -38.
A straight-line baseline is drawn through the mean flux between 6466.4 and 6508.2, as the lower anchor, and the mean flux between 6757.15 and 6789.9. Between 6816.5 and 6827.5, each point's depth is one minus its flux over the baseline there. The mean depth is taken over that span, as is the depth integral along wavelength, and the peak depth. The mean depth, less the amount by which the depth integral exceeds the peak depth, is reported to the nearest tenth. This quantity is 0.2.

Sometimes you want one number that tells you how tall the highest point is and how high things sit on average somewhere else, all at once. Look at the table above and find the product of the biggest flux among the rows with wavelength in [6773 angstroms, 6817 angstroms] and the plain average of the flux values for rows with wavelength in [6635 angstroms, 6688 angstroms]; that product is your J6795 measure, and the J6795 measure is 1164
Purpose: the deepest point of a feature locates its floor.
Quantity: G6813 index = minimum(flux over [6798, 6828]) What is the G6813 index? 27.72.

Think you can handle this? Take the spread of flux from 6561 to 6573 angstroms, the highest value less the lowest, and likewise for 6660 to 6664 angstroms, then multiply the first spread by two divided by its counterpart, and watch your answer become 20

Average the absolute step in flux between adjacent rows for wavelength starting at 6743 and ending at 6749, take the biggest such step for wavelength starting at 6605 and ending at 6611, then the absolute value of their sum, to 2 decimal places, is 2.07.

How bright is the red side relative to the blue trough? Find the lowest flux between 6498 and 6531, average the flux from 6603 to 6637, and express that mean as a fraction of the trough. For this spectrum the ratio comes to 1.07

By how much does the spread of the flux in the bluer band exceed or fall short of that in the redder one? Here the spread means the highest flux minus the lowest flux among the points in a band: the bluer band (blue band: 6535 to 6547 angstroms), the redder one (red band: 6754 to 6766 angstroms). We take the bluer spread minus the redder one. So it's 1.0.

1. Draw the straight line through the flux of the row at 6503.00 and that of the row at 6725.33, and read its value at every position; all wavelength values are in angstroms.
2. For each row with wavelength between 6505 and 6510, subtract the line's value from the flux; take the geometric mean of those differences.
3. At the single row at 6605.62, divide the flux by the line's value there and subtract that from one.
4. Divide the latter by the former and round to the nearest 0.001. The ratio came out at -0.065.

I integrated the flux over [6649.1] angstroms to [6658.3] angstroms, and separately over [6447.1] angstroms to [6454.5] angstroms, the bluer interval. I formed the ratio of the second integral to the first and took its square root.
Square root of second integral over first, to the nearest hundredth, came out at 0.91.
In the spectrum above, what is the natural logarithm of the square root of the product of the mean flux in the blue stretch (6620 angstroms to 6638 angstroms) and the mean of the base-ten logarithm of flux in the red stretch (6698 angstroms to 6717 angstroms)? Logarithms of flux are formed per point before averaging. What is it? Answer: 2.00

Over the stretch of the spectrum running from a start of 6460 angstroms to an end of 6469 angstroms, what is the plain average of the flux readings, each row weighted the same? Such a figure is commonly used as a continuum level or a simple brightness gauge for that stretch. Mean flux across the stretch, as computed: 36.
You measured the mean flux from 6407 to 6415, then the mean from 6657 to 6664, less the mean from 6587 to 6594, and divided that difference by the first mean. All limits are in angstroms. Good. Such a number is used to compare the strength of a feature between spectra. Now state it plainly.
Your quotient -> -0.13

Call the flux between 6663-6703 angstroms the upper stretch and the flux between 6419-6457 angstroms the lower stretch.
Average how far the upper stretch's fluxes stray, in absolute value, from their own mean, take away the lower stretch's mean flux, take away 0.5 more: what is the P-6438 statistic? -35.2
